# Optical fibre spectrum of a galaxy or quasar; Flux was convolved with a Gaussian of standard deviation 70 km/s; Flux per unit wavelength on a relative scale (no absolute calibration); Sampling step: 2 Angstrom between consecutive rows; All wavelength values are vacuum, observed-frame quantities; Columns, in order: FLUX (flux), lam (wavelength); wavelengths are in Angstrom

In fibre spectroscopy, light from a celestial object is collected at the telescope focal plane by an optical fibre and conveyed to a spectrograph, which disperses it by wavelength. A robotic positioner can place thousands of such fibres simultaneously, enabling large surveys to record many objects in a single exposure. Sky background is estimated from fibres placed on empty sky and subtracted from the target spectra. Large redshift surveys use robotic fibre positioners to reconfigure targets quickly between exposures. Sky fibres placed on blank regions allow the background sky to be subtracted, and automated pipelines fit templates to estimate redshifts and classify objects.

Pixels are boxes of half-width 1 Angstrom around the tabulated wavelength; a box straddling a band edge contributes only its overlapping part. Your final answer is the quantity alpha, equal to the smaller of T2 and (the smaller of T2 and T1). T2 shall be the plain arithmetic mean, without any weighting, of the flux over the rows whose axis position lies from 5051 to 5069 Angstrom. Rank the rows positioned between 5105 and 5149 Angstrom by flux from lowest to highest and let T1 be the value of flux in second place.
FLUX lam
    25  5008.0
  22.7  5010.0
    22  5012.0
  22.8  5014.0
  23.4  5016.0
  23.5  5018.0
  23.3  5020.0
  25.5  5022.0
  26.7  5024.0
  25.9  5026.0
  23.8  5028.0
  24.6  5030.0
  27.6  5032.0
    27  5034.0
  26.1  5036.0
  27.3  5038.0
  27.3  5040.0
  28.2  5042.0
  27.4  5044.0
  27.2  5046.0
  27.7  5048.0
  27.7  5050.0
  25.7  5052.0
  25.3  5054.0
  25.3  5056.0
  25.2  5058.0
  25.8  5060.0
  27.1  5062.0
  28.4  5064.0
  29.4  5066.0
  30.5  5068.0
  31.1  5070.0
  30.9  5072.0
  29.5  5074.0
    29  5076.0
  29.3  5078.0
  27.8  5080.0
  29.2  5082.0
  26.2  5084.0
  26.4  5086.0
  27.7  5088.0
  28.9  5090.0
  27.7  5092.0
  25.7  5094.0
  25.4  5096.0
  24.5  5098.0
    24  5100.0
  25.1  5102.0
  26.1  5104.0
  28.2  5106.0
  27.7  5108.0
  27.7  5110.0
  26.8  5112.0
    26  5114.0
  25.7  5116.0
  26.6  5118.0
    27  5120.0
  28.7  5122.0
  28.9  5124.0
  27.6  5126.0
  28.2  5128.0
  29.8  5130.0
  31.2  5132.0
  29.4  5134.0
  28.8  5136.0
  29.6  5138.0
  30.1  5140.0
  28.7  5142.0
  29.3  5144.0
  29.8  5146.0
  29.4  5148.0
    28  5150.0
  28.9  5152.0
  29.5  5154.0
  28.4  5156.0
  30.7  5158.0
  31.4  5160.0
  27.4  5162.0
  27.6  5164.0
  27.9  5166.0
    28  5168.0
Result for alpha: 26.0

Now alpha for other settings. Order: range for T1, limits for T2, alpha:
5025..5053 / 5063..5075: 24.6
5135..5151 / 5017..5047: 26.1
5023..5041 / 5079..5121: 24.6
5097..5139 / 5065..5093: 24.5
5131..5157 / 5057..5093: 28.3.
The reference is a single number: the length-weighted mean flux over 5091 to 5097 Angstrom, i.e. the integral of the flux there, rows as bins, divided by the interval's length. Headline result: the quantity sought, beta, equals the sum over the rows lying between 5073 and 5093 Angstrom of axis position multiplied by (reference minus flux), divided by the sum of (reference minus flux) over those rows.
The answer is 5081.3 Angstrom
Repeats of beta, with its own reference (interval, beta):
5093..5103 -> 5098.8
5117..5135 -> 5128.4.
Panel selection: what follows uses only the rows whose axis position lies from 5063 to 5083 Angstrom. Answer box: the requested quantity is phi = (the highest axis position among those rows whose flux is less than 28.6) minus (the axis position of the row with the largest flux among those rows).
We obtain 10 Angstrom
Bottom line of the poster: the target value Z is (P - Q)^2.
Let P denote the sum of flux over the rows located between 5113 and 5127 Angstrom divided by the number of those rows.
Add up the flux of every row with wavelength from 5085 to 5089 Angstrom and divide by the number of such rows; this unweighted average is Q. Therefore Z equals 0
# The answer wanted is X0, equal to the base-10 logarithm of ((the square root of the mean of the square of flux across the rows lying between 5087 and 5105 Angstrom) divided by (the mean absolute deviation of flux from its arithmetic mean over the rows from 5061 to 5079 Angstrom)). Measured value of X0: 1.45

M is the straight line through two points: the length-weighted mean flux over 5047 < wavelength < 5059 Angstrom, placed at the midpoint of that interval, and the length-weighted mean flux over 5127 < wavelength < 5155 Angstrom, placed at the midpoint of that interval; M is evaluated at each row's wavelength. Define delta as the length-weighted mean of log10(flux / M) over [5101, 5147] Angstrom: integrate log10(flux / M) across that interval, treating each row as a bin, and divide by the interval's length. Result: -0.010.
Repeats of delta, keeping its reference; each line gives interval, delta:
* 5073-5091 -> 0.016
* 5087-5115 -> -0.022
